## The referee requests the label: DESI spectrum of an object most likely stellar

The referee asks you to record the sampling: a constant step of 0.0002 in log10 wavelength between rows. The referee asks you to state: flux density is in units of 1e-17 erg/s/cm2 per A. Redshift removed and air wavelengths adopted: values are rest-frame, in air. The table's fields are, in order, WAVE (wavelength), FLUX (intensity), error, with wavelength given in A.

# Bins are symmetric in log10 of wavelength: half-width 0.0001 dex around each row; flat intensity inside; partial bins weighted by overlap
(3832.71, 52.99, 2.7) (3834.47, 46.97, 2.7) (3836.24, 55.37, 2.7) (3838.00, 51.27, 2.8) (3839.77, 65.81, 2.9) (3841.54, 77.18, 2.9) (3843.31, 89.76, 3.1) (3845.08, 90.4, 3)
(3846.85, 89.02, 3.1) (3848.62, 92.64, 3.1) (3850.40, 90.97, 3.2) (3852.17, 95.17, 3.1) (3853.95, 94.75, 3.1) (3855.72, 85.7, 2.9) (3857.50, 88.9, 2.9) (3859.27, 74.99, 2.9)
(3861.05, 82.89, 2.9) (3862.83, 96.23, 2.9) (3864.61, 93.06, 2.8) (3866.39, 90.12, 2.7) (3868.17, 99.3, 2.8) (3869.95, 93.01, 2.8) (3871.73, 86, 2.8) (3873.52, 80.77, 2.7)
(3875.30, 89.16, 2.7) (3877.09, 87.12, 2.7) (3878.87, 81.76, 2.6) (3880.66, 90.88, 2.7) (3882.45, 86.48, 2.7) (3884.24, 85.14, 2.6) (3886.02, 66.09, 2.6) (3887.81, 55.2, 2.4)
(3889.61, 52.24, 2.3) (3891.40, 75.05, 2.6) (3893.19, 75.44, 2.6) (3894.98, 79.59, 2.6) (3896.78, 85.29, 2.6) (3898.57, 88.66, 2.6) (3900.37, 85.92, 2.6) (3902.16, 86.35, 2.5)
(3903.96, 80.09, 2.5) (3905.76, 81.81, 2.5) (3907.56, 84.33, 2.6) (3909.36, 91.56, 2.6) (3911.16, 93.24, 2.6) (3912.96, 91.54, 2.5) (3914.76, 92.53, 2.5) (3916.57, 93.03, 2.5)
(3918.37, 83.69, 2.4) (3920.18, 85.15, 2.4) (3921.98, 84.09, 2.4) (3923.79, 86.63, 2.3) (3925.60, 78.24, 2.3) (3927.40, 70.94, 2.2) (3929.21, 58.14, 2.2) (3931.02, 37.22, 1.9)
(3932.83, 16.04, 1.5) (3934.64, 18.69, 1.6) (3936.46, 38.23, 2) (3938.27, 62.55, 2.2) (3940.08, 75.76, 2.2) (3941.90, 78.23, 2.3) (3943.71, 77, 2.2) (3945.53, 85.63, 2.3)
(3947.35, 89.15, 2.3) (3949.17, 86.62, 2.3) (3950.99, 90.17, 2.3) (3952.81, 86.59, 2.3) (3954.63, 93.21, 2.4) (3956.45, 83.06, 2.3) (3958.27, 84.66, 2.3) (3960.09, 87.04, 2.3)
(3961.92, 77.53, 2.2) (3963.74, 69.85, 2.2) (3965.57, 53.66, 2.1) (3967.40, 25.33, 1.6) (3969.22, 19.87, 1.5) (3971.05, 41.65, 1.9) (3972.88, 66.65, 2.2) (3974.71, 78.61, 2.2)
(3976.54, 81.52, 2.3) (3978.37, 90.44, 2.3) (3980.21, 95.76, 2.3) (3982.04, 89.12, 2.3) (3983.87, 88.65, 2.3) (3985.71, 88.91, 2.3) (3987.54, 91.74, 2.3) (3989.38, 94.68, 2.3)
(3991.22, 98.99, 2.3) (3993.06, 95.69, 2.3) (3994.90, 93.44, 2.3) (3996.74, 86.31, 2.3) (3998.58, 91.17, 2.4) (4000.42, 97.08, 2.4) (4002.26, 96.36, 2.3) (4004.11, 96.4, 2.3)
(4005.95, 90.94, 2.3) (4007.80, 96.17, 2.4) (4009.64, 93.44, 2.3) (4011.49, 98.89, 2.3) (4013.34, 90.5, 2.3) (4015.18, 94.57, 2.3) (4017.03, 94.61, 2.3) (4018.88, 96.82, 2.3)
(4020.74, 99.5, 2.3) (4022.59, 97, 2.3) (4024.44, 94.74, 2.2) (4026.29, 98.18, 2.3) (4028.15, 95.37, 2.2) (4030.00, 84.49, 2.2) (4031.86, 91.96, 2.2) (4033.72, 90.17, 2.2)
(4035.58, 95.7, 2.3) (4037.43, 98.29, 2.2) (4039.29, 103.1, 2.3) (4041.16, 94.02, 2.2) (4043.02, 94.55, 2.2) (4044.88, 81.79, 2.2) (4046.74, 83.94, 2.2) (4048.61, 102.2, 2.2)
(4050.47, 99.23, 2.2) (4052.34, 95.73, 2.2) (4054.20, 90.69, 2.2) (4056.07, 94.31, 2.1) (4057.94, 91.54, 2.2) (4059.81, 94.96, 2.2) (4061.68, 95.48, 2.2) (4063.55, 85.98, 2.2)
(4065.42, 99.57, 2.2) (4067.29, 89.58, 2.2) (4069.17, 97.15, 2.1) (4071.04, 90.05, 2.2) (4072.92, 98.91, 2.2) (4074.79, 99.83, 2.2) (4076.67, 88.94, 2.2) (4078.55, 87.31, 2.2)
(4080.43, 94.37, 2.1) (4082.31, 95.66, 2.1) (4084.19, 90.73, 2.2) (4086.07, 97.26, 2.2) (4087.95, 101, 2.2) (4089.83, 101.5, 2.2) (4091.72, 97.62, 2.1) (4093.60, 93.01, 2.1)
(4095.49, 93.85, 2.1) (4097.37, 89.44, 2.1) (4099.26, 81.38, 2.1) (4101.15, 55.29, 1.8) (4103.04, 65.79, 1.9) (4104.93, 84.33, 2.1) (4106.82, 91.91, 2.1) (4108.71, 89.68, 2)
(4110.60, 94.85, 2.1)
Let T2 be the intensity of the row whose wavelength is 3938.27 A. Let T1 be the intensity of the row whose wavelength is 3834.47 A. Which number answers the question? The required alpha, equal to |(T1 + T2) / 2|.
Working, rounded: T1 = 46.97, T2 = 62.55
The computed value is 55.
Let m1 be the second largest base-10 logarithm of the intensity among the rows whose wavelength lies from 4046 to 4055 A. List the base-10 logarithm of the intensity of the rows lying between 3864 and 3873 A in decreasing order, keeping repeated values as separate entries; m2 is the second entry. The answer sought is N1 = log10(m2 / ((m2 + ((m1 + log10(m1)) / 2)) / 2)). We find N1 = 0.101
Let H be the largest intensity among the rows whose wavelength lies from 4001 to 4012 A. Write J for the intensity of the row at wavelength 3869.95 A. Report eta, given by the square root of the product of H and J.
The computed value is 95.9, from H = 98.89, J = 93.01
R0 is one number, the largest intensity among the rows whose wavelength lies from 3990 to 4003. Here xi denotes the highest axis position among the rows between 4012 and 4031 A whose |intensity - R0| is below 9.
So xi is 4028.15 A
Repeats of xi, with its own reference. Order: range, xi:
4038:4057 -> 4056.07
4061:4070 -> 4069.17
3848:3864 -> 3862.83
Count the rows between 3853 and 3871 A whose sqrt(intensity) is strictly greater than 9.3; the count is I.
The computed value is 7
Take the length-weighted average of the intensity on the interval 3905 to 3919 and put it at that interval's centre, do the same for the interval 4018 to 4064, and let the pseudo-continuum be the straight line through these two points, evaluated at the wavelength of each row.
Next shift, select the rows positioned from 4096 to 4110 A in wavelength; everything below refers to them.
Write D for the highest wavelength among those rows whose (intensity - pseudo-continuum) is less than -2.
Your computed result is 4108.71 A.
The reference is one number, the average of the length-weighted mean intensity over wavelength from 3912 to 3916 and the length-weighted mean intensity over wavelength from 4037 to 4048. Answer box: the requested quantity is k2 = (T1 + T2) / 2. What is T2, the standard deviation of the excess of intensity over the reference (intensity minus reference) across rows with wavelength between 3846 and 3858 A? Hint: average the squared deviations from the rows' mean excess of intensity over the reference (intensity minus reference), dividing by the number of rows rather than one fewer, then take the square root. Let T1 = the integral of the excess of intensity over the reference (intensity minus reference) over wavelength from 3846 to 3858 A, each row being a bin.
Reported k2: -6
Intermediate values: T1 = -15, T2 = 3.2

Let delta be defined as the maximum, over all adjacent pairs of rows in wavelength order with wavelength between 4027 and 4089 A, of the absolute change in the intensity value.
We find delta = 18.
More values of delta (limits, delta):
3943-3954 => 9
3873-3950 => 24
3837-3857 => 15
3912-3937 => 21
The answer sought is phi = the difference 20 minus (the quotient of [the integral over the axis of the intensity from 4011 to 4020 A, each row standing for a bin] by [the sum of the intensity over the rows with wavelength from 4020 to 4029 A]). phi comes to 18.24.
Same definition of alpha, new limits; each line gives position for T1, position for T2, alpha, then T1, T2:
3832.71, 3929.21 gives 56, 52.99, 58.14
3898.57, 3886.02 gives 77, 88.66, 66.09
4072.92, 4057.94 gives 95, 98.91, 91.54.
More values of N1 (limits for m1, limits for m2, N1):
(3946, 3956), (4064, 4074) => 0.107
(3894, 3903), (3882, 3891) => 0.103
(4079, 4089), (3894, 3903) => 0.100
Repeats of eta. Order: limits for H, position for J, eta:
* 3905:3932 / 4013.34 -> 91.9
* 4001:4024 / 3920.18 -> 92.0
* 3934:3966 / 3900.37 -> 89.5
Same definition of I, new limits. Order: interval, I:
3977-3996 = 10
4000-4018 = 10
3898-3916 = 5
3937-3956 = 5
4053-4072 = 9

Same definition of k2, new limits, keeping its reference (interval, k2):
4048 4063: 23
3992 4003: 8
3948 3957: -17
